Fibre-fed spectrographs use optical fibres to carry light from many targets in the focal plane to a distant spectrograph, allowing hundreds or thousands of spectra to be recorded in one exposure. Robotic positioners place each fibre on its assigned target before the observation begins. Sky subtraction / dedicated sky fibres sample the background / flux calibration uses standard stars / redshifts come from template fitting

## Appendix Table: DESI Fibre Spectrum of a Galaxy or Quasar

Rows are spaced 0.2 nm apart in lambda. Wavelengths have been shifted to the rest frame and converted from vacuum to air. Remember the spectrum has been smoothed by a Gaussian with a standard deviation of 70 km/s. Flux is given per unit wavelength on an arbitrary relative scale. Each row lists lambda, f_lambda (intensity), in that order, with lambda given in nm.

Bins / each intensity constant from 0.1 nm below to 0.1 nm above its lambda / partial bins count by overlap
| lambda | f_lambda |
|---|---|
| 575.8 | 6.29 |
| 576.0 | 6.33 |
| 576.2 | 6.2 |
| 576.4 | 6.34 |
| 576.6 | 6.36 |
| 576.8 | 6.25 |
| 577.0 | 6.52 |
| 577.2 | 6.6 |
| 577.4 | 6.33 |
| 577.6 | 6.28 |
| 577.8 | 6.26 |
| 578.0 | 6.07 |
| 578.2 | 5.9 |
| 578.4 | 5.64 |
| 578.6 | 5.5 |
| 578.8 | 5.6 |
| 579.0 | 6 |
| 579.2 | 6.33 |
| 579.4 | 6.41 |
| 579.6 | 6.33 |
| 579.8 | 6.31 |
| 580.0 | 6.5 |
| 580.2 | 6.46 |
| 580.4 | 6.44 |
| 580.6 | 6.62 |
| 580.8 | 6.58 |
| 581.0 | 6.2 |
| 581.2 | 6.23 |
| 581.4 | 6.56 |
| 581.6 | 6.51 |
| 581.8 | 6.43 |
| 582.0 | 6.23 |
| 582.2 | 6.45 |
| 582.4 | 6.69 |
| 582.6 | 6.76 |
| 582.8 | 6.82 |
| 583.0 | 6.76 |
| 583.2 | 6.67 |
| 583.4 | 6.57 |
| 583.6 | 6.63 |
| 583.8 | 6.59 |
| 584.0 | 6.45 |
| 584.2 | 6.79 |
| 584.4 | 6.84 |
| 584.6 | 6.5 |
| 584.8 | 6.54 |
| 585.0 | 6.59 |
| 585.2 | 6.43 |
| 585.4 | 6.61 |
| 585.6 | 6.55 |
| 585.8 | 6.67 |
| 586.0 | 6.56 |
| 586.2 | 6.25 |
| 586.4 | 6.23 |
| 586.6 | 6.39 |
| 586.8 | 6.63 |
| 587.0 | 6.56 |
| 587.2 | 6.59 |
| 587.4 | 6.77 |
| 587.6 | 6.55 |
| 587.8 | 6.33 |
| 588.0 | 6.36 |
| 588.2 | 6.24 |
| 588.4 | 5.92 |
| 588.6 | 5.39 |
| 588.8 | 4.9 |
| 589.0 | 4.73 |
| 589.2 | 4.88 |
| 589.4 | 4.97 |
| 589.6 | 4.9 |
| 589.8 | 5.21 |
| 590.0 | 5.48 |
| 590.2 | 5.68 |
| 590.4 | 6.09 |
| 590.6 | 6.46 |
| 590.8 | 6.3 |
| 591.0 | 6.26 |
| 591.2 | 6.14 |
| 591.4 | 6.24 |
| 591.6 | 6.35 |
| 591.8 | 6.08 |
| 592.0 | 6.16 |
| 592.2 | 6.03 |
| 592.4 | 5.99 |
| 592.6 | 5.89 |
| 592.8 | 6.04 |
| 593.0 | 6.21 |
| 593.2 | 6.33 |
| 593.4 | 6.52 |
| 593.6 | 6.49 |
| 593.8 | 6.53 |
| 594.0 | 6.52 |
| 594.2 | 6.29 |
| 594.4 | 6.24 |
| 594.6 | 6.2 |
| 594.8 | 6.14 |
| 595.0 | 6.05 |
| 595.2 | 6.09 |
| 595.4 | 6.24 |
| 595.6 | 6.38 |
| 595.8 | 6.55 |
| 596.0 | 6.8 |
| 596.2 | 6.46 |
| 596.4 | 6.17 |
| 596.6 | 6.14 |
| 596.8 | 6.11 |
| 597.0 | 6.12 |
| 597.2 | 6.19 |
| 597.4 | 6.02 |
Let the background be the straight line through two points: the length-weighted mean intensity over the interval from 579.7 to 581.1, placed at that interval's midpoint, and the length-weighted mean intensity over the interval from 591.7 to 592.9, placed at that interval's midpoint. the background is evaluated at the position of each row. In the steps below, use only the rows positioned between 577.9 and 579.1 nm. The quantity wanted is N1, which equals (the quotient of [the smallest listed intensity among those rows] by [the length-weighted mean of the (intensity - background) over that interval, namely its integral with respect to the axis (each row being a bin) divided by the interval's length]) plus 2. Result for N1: -6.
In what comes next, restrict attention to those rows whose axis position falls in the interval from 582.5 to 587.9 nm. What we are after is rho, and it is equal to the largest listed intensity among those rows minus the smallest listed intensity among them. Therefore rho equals 0.61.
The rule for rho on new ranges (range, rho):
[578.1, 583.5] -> 1.32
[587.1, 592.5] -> 2.04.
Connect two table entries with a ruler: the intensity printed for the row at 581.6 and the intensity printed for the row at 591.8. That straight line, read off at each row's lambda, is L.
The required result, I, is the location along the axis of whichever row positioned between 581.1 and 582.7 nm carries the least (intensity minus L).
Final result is 581.2 nm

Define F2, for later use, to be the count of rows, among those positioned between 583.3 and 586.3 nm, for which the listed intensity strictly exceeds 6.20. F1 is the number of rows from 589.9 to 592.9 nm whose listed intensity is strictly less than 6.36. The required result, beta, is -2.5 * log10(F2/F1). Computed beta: -0.07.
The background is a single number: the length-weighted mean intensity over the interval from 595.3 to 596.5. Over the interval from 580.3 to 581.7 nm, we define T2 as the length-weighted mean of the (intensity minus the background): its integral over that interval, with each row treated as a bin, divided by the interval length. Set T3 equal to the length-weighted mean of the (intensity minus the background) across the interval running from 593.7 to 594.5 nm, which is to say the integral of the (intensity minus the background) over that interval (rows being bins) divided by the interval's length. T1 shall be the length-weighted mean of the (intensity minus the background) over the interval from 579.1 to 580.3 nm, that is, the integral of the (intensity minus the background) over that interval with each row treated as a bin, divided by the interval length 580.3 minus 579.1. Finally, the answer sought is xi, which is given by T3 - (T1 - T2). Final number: 0.0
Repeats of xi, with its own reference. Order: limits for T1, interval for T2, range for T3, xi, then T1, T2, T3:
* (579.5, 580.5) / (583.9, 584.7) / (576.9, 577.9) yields 0.2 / 0.0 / 0.2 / -0.04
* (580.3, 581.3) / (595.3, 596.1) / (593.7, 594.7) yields 0.0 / 0.0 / 0.1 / -0.08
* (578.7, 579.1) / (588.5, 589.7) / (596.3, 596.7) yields -1.1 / -0.6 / -1.5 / -0.28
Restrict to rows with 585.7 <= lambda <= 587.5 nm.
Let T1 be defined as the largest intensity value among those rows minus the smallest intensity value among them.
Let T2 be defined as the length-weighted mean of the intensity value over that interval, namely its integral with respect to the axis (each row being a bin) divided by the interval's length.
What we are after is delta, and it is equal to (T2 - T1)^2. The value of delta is 36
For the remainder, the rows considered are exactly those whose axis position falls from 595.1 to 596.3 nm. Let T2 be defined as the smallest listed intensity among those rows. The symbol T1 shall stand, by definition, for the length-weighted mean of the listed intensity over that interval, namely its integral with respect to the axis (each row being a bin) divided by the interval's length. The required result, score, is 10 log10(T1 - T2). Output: -4.8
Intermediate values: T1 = 6.42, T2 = 6.09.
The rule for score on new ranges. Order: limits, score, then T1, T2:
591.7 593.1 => -7.8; 6.06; 5.89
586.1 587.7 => -5.7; 6.50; 6.23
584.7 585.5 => -9.5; 6.54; 6.43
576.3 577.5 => -8.2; 6.40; 6.25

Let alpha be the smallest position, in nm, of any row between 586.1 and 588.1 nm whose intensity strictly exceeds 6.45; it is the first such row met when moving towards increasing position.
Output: 586.8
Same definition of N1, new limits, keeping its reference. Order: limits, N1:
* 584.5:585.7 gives 27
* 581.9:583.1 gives 27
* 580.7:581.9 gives 1182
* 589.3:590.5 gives -5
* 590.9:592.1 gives 44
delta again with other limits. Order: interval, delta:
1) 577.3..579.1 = 26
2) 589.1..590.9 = 16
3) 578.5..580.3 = 27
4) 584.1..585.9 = 38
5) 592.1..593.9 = 31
